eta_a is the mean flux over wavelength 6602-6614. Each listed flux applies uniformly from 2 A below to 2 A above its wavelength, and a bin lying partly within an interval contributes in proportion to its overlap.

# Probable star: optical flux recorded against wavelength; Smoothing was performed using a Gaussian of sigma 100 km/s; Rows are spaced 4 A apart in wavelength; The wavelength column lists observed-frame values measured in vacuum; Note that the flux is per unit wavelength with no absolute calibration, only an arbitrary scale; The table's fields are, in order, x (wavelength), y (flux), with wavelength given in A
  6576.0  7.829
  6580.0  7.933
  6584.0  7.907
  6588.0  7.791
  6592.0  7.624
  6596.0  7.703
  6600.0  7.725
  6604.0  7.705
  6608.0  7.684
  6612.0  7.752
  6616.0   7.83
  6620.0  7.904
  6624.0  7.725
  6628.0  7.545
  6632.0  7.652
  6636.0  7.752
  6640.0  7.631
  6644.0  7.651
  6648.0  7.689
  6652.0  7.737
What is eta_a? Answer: 7.71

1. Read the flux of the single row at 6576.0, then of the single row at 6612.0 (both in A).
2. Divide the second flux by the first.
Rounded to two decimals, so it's 0.99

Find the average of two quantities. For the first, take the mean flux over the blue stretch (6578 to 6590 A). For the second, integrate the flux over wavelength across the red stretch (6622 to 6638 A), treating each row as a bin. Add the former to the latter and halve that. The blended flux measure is 65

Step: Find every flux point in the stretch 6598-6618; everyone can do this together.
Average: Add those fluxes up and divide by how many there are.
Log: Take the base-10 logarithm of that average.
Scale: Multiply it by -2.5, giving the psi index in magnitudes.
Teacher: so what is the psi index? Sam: -2.22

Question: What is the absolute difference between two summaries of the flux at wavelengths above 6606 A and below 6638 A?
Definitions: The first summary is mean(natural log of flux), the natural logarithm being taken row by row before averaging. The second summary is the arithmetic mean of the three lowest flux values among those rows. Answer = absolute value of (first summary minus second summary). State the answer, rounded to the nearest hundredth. 5.58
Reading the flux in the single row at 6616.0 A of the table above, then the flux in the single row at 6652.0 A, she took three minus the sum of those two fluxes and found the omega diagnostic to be -12.6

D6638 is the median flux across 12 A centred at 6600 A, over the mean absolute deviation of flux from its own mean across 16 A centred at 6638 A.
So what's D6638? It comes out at 191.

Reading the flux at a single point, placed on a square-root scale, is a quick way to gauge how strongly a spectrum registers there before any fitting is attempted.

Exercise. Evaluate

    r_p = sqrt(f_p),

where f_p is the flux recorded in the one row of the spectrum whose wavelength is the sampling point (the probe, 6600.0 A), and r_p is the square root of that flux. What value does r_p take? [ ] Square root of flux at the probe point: 2.779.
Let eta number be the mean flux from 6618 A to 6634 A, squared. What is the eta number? 59.4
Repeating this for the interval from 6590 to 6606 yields 59.1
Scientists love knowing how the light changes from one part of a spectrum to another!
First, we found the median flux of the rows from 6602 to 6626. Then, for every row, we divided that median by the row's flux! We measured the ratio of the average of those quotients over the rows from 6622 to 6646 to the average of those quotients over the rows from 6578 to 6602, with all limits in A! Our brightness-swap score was 1.016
